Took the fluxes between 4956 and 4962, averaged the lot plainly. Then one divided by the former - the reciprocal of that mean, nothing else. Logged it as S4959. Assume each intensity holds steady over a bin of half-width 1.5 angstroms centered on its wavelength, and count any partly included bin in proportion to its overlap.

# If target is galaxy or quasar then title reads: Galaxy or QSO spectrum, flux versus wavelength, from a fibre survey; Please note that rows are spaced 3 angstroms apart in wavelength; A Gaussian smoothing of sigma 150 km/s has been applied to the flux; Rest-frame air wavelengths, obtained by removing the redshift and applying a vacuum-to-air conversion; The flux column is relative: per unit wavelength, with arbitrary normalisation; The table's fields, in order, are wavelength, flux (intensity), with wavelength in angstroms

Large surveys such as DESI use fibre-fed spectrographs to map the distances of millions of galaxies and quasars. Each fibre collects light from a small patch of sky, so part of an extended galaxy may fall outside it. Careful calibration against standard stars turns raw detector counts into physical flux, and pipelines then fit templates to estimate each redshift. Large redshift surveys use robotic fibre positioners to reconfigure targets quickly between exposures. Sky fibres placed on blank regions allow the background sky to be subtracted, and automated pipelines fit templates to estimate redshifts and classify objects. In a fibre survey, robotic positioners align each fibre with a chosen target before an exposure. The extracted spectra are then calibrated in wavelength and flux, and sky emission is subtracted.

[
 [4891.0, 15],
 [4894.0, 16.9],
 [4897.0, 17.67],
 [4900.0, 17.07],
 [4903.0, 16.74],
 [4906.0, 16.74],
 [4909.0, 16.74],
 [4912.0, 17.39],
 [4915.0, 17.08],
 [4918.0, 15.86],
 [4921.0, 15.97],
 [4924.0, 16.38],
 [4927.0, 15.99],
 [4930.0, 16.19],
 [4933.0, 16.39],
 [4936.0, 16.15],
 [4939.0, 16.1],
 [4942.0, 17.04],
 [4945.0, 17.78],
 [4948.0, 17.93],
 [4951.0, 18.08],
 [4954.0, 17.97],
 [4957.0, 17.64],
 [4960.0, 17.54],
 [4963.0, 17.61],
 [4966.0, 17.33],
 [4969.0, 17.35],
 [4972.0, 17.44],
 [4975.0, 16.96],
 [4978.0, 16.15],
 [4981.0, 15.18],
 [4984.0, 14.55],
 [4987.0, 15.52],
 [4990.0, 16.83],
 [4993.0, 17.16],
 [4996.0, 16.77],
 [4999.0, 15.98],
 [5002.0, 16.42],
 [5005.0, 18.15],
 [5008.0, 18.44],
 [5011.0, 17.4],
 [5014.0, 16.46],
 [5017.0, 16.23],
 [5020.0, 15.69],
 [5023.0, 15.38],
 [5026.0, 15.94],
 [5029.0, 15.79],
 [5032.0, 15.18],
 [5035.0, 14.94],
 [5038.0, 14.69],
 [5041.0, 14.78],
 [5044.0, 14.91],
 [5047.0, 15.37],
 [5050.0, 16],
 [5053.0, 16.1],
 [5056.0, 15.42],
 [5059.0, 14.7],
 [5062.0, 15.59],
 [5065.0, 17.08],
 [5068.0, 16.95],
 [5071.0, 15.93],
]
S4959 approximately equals 0.0569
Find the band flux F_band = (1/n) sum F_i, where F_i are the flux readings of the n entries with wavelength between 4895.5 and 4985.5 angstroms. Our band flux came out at 16.8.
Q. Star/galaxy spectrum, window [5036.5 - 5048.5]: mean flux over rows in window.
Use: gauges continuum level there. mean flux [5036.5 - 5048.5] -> 14.9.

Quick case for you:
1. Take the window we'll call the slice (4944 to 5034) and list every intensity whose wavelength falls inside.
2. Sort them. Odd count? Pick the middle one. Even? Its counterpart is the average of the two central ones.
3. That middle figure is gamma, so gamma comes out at 16.9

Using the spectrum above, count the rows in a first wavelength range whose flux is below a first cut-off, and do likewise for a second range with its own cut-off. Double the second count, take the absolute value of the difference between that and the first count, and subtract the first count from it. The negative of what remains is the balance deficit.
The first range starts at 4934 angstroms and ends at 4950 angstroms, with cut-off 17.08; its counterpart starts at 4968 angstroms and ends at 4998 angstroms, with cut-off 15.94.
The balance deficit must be 0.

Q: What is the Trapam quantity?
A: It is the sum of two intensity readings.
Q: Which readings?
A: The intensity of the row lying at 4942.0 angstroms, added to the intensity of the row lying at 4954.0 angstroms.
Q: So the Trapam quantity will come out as 35.0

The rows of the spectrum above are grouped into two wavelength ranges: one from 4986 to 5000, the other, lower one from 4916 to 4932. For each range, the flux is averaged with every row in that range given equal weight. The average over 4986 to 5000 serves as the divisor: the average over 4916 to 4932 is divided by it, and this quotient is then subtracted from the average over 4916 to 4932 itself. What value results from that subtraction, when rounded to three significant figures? 15.1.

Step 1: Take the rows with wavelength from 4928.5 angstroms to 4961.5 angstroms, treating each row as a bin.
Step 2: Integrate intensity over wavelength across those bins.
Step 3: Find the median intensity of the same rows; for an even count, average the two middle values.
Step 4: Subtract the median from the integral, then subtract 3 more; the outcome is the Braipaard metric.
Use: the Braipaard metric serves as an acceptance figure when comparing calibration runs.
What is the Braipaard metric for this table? 546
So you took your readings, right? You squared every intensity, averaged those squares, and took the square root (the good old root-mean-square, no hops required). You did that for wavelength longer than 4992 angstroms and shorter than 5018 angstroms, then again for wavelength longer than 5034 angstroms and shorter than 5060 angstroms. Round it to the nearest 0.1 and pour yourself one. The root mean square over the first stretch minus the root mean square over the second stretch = 1.8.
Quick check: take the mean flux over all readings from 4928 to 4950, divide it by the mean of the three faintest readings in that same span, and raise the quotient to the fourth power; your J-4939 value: 1.17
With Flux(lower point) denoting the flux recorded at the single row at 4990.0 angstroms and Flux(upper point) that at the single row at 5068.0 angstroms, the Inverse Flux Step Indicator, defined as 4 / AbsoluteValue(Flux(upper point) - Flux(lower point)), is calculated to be 33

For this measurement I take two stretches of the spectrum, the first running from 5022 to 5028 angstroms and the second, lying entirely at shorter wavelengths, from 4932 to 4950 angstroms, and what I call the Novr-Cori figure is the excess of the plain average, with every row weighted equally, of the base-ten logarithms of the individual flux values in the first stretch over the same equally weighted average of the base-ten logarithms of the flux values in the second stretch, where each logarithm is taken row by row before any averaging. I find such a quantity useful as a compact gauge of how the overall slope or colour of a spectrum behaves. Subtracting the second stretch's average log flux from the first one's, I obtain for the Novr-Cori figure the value -0.033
